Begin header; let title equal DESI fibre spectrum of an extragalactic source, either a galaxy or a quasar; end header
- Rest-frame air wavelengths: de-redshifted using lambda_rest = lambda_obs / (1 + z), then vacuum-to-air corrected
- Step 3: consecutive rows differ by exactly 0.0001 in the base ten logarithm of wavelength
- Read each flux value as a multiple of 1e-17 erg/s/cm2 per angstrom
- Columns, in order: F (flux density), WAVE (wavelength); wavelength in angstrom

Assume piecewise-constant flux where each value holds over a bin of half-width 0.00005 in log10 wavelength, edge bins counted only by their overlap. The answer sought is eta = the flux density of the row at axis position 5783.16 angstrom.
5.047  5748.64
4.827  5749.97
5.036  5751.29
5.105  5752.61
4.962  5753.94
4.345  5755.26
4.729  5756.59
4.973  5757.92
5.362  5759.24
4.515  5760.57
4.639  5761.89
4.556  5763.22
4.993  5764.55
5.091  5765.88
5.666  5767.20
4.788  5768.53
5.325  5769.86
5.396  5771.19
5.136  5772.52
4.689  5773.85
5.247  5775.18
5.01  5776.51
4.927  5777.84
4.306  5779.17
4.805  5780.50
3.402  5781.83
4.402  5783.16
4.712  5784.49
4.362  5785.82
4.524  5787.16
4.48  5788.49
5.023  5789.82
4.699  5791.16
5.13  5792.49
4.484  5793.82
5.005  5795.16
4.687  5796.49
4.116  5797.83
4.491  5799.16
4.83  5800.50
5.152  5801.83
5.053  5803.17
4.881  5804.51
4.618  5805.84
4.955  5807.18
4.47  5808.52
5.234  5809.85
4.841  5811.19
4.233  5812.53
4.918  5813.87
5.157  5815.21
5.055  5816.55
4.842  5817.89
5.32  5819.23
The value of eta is 4.402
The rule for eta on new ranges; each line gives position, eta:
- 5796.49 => 4.687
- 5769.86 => 5.325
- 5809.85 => 5.234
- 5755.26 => 4.345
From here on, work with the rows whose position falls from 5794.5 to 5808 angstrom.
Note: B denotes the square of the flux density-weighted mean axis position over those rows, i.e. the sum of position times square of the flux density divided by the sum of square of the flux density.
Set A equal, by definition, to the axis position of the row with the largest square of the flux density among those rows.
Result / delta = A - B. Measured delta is 0.5 angstrom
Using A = 5801.83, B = 5801.3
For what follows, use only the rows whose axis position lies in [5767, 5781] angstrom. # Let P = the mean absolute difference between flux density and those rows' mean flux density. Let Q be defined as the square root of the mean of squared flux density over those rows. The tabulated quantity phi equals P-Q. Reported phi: -4.74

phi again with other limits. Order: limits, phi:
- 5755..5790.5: -4.47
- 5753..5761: -4.54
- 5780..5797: -4.32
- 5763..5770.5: -4.79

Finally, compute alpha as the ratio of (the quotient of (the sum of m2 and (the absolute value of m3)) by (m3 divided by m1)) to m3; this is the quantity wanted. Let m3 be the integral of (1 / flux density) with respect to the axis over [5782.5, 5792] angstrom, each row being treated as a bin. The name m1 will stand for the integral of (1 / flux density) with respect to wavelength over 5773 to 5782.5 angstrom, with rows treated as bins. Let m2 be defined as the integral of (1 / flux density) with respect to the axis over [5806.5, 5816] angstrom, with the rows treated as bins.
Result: 2.0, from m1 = 2.09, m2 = 1.97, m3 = 2.06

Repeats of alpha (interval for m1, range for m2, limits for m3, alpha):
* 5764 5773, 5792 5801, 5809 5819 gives 1.6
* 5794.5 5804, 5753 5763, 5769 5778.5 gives 2.3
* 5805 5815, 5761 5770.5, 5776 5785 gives 2.0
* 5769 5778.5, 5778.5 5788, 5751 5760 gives 2.2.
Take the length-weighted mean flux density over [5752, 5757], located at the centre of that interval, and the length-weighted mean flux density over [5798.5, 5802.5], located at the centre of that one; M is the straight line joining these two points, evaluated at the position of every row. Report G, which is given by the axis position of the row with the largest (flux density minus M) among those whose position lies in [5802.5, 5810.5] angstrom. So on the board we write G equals 5809.85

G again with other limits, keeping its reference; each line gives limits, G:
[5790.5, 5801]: 5792.49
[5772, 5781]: 5775.18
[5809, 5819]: 5809.85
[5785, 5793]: 5792.49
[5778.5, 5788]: 5780.50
